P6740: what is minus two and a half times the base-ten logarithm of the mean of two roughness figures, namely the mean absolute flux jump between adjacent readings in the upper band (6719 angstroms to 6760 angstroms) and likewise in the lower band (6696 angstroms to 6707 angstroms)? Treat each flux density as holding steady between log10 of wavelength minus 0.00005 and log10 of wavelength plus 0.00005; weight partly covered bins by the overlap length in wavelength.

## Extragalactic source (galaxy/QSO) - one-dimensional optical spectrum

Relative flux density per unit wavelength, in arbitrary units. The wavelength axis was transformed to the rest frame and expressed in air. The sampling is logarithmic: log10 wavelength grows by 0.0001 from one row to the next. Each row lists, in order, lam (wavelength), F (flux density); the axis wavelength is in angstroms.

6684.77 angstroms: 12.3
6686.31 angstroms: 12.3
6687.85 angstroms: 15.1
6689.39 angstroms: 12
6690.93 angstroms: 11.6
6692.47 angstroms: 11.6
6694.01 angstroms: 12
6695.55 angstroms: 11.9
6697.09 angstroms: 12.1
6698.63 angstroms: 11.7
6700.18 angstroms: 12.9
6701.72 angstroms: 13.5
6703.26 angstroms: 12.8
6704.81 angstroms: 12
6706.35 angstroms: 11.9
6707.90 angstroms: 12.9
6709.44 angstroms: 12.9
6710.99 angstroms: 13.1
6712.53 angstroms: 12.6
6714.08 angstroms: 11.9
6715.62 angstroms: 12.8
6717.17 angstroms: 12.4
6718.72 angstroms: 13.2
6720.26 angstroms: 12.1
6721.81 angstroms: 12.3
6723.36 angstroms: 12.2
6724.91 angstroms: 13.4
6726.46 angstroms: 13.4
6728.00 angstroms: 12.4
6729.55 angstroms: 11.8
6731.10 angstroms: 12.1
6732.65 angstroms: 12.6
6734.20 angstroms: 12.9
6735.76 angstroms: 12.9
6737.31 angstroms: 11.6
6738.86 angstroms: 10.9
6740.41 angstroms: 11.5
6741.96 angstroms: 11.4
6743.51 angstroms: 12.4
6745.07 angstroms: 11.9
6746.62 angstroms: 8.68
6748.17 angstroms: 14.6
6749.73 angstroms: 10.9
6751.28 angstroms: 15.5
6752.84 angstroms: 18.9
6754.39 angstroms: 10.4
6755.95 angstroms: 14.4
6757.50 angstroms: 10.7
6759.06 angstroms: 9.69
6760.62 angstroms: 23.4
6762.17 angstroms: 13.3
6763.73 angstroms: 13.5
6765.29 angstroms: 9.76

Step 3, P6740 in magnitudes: -0.2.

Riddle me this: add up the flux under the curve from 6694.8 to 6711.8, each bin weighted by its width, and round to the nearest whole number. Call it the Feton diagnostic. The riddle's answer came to 213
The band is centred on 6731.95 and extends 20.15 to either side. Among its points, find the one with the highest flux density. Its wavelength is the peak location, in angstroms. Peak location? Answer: 6751.28 angstroms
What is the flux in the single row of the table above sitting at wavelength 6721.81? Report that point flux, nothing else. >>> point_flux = 12.3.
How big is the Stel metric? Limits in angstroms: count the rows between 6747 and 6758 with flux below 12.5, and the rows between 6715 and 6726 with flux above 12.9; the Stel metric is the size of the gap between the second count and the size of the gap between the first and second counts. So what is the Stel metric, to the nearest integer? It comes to 1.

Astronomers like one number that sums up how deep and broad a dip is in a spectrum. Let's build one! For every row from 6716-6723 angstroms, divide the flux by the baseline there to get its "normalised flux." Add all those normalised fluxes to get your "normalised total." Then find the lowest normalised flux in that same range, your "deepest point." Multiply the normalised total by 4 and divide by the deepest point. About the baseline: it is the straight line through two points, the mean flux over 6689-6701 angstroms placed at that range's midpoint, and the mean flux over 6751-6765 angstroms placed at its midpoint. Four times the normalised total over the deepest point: 16.6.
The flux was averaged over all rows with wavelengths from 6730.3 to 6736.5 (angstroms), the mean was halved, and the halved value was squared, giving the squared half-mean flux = 40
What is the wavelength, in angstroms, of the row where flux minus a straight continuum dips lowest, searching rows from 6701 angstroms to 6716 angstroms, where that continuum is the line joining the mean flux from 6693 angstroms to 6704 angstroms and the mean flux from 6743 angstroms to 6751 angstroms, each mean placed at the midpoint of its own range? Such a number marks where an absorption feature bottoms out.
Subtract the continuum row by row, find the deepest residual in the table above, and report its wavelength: 6706.35 angstroms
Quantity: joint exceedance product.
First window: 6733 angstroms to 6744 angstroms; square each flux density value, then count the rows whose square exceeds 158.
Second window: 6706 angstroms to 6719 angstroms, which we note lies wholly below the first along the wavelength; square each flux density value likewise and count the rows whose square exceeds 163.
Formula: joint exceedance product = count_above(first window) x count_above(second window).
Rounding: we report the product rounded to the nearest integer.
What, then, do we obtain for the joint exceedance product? 10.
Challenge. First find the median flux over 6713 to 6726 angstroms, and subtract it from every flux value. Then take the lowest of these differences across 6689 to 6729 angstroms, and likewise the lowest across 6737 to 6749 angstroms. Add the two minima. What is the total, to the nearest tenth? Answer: -4.4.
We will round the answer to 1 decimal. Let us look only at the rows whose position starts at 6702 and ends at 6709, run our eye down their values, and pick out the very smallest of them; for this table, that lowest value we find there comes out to 11.9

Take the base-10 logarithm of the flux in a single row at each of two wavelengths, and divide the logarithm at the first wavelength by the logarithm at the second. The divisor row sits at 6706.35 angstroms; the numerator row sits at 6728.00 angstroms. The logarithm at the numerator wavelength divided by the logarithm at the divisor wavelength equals 1.02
